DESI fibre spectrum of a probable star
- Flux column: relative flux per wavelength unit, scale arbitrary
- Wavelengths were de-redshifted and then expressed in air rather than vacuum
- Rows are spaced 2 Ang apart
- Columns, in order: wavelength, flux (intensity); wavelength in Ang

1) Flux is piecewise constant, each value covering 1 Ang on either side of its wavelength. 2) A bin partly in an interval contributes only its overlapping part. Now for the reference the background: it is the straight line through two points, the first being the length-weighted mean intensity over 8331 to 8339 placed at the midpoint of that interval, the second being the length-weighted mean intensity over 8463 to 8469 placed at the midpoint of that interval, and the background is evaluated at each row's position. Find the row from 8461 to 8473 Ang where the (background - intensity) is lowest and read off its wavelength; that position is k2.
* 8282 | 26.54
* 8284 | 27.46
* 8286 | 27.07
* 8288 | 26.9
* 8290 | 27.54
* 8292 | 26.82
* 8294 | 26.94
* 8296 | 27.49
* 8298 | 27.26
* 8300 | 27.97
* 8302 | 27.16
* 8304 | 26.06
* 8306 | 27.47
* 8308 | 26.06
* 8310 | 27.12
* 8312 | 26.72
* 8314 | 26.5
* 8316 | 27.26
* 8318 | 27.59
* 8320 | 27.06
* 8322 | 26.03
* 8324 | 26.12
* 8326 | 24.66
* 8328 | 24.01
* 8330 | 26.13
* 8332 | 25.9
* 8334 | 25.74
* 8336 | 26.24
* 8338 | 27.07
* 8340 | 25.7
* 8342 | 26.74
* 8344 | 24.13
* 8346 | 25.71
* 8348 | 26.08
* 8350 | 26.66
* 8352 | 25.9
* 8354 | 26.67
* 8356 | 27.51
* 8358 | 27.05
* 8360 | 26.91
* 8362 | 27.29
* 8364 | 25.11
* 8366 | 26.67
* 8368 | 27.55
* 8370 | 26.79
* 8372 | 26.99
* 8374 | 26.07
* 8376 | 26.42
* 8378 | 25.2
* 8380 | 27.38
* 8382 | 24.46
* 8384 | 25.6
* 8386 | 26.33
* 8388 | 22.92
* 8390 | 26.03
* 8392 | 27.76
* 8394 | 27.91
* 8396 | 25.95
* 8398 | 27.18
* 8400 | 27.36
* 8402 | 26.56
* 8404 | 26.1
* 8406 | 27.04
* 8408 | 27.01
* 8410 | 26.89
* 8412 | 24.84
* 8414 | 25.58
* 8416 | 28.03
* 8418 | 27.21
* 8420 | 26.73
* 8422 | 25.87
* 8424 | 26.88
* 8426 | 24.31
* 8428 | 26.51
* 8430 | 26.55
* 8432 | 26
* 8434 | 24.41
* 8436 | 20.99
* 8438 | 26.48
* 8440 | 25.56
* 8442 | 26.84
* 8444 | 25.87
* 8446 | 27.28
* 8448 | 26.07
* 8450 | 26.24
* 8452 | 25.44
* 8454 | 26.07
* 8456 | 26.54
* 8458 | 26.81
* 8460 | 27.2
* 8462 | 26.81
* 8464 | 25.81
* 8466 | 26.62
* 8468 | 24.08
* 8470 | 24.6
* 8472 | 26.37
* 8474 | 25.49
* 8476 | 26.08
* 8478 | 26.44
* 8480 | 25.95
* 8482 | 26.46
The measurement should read 8462 Ang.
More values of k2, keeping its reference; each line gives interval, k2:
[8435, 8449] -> 8446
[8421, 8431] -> 8424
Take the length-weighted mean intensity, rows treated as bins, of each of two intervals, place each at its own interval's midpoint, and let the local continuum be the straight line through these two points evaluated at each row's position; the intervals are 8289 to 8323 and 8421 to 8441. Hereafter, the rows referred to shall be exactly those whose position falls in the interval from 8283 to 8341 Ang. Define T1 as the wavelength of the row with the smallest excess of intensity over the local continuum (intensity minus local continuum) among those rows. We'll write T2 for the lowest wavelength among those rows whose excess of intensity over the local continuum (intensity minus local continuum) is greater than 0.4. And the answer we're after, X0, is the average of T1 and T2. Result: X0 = 8314 Ang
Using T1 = 8328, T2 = 8300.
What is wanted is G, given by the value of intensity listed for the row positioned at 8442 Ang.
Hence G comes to 26.84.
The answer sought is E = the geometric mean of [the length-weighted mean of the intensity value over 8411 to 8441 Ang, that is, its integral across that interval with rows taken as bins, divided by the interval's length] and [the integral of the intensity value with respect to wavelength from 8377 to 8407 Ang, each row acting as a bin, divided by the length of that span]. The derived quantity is 26.0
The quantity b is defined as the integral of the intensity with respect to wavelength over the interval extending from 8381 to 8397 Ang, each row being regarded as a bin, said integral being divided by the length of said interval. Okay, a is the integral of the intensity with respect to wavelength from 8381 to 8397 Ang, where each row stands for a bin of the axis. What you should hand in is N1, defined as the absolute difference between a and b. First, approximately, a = 414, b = 25.9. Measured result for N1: 388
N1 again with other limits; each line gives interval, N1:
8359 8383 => 607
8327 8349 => 541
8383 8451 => 1752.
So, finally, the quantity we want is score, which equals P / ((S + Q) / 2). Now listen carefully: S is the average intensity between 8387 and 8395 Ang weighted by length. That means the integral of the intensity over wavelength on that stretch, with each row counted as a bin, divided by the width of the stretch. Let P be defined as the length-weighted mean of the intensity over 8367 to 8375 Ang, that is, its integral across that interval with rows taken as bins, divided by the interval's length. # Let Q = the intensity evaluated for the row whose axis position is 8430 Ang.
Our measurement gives 1.02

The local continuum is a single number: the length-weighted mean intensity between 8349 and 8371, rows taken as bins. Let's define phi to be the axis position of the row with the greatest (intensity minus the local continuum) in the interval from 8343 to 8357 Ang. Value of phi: 8356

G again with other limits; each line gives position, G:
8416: 28.03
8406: 27.04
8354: 26.67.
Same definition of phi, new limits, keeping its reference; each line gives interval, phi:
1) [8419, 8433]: 8424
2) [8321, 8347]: 8338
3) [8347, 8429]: 8416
